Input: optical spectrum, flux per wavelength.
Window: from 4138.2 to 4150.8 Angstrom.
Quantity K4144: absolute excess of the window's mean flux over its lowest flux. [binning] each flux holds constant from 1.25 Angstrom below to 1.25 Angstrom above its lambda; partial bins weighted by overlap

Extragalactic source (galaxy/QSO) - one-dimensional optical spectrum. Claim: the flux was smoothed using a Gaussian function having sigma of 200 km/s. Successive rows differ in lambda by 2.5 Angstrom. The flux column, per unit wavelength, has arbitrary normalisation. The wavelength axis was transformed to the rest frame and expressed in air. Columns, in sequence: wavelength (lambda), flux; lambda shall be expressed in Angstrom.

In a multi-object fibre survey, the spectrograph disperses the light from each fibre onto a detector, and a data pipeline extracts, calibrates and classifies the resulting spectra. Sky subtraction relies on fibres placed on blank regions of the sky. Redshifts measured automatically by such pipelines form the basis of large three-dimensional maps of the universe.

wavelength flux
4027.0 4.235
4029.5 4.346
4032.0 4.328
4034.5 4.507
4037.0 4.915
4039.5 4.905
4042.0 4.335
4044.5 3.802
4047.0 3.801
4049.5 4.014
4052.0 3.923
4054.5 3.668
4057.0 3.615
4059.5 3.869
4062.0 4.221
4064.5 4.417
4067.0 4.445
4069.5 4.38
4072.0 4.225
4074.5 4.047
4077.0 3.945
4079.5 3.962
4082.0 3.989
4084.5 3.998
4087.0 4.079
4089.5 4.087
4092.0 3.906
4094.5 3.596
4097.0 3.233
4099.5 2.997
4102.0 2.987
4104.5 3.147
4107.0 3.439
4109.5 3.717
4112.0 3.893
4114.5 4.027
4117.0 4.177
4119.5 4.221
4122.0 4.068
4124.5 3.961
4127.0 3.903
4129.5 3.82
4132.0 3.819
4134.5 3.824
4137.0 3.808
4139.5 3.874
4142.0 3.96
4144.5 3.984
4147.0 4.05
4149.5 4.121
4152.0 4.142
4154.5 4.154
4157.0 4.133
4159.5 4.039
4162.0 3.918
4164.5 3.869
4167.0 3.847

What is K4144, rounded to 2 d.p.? 0.12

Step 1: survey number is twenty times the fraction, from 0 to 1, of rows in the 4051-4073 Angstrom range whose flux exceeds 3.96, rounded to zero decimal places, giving 11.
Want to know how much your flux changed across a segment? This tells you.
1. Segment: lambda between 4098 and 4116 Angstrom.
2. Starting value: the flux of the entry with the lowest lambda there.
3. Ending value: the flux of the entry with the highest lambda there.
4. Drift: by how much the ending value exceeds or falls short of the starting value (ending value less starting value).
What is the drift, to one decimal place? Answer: 1.0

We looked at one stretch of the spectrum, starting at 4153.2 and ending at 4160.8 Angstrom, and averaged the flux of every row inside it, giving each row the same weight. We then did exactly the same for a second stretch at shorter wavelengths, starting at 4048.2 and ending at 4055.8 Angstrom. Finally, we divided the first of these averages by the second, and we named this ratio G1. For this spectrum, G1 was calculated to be 1.06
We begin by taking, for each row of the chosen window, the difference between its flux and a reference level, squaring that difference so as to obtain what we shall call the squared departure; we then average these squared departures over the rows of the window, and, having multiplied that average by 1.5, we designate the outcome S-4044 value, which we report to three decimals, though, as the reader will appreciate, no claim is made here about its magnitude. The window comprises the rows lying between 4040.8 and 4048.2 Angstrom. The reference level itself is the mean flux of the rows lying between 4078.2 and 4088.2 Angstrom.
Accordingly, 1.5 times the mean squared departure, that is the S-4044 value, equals 0.096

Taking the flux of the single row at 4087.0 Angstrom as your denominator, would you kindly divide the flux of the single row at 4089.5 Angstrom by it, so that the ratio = 1.00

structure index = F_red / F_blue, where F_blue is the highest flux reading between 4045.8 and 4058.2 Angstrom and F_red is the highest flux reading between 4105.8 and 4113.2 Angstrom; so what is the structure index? 0.97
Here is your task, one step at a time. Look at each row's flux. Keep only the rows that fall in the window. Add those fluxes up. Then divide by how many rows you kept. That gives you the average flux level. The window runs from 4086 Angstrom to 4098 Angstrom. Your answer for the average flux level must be 3.8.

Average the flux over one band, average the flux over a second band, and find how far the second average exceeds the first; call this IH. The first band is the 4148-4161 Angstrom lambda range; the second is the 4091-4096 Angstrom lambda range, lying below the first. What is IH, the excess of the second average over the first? -0.4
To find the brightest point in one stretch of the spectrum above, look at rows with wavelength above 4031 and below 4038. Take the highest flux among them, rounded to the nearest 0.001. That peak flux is 4.915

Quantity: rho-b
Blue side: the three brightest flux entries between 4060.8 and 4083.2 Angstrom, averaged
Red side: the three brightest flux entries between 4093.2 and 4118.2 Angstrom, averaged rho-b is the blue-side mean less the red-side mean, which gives 0.4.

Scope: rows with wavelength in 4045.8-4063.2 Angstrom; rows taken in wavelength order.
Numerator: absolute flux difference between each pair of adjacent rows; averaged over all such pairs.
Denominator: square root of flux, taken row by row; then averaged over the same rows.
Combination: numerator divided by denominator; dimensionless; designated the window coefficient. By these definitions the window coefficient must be 0.10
